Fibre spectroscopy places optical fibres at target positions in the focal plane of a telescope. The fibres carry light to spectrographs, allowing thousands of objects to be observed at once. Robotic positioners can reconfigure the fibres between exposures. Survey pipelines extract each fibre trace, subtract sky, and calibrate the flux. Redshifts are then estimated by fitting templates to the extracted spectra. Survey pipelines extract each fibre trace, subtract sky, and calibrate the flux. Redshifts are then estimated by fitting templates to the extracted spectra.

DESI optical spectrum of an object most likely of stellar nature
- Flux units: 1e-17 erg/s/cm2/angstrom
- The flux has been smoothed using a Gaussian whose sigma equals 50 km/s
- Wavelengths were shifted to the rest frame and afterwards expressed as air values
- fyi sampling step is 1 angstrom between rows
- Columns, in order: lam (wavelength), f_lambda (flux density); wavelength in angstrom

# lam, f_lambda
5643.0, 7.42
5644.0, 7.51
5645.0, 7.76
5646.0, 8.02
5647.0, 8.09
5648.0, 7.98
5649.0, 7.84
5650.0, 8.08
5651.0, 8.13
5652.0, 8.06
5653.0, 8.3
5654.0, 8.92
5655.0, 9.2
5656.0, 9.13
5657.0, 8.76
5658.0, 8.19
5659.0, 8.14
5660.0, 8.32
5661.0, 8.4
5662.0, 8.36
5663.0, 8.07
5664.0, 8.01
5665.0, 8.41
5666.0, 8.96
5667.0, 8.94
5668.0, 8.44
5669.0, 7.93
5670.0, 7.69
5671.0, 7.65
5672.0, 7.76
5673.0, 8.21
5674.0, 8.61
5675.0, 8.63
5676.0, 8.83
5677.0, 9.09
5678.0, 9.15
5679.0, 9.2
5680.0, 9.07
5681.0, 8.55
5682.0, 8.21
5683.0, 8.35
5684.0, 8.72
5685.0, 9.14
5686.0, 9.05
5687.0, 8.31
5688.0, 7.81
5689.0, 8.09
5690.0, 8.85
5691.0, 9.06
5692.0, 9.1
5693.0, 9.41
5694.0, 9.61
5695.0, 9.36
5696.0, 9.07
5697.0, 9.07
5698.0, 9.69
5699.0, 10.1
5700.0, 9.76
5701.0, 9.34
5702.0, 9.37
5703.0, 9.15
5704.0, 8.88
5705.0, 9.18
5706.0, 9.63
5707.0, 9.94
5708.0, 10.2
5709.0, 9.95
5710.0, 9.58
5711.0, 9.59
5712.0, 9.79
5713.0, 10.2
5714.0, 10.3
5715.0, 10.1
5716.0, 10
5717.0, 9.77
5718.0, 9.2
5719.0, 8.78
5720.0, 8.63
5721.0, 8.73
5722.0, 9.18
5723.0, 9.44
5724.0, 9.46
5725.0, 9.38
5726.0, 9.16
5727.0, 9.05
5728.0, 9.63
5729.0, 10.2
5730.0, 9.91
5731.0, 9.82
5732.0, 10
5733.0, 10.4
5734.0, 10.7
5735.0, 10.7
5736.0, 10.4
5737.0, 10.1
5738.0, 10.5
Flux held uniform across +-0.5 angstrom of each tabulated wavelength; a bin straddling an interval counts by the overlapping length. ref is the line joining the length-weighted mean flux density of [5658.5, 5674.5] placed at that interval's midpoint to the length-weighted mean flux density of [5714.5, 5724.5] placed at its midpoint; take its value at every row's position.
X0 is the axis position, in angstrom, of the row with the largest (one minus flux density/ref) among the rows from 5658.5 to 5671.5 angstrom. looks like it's 5671.0 angstrom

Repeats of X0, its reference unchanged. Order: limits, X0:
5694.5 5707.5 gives 5704.0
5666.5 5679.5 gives 5671.0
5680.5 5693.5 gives 5688.0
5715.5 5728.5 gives 5720.0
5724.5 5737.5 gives 5727.0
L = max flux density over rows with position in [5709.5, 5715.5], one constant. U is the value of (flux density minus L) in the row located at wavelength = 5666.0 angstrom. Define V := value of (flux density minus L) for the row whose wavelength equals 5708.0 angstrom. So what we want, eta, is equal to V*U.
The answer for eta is 0.1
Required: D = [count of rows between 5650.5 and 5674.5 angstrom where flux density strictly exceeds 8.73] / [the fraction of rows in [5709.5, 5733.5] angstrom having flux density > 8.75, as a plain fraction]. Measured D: 7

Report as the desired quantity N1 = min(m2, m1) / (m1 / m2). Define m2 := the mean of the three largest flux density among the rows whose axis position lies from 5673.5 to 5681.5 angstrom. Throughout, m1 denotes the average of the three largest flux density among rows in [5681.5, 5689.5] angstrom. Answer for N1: 9.1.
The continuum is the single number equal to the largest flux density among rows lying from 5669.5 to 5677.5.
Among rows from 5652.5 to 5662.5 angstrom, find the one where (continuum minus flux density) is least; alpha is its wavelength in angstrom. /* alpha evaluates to 5655.0 angstrom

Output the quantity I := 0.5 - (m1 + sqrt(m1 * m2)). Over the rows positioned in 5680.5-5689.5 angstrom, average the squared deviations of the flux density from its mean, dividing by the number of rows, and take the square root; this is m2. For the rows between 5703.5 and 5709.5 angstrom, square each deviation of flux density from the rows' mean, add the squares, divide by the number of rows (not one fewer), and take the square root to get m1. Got -0.4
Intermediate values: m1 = 0.46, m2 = 0.41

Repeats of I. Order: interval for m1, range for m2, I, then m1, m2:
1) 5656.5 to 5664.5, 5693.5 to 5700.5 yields 0.0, 0.22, 0.35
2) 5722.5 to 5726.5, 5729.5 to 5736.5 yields 0.2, 0.12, 0.34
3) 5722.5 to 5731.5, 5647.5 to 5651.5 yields 0.0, 0.35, 0.11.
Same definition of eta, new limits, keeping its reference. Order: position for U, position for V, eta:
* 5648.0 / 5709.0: 0.8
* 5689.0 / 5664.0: 5.1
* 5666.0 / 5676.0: 2.0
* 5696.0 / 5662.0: 2.4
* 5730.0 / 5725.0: 0.4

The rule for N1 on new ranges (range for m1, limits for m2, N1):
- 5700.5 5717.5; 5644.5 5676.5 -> 8.1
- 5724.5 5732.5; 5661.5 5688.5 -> 8.4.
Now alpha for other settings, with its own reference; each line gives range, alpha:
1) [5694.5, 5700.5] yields 5699.0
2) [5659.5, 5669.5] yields 5666.0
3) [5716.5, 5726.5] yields 5717.0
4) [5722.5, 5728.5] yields 5728.0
